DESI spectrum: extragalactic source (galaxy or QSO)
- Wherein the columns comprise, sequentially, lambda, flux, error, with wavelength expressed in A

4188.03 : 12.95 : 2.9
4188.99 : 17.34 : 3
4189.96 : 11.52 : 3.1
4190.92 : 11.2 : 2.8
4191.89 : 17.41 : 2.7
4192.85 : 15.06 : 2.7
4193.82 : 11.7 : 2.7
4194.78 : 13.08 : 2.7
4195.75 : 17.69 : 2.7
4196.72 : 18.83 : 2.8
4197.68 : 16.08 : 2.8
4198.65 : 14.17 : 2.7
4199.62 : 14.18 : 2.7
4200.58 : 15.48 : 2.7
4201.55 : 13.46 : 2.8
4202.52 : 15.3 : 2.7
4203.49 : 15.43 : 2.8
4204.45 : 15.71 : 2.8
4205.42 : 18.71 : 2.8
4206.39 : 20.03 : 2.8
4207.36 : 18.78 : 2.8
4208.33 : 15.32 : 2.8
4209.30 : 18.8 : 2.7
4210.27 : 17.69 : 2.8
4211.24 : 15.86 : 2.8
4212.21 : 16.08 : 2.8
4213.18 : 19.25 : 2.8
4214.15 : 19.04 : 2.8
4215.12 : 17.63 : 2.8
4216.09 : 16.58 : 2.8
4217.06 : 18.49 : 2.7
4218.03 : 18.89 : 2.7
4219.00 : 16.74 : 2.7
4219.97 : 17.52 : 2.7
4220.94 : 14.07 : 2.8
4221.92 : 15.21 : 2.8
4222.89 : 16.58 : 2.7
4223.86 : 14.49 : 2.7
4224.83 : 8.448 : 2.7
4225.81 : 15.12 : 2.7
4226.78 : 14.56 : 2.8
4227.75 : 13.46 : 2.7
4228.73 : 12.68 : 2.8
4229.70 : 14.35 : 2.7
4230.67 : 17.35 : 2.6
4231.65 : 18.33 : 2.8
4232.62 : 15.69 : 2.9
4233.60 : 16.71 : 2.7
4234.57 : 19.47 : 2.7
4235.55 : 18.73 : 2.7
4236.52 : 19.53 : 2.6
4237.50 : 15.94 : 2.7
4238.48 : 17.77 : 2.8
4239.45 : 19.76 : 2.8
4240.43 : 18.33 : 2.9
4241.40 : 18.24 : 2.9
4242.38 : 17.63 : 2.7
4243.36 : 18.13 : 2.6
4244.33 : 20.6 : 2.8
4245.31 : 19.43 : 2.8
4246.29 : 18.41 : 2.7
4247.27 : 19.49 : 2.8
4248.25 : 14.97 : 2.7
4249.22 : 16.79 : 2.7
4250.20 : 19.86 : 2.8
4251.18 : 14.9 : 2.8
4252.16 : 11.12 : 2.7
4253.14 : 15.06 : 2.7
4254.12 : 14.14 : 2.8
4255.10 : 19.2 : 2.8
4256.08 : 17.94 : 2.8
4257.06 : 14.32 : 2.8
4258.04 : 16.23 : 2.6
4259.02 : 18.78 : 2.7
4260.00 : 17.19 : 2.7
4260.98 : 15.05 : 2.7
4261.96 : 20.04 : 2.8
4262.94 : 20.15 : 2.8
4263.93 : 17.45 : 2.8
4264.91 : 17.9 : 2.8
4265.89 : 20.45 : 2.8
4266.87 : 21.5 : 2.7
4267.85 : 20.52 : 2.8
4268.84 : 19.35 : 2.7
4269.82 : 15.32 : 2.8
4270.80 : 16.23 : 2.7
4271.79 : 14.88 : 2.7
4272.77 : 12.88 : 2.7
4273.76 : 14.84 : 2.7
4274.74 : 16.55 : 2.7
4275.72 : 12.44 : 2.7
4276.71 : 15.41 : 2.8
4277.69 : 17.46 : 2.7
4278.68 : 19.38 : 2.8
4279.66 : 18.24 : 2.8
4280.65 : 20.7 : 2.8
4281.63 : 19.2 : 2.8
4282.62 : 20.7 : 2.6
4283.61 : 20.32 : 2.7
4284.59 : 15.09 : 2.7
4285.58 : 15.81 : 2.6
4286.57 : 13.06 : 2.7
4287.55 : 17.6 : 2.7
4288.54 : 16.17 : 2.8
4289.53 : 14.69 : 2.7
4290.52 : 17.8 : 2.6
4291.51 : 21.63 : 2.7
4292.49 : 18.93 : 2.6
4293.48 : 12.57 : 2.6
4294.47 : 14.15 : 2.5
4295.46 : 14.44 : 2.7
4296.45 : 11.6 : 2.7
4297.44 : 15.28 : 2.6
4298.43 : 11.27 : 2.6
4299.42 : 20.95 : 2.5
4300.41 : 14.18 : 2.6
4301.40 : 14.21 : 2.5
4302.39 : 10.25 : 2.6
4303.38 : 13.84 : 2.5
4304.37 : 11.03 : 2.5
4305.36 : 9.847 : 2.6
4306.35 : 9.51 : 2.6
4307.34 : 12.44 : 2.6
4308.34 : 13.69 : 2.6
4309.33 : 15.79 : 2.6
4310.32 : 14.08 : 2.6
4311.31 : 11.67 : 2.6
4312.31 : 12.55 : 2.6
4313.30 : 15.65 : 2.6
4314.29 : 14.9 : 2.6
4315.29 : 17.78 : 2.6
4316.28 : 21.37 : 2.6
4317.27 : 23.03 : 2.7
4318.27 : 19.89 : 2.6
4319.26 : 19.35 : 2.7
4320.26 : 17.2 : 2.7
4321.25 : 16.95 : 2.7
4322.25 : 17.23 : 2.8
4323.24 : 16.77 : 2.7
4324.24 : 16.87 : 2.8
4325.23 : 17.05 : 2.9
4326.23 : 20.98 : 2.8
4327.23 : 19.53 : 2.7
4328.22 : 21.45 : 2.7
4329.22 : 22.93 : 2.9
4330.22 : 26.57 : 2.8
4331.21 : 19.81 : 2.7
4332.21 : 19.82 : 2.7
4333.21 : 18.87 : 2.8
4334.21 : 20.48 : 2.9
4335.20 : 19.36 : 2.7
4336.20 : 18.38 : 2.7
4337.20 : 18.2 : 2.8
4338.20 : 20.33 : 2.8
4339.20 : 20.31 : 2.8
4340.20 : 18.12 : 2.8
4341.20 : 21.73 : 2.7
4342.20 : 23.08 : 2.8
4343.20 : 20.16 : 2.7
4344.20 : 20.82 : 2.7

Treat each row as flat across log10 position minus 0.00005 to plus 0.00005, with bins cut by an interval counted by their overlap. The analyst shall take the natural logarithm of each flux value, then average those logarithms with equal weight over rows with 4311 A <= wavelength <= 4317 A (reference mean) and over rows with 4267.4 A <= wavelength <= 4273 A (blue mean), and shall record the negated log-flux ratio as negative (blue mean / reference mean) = -1.02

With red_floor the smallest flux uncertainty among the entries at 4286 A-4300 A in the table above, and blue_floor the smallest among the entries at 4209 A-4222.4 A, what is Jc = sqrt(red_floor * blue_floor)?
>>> 2.60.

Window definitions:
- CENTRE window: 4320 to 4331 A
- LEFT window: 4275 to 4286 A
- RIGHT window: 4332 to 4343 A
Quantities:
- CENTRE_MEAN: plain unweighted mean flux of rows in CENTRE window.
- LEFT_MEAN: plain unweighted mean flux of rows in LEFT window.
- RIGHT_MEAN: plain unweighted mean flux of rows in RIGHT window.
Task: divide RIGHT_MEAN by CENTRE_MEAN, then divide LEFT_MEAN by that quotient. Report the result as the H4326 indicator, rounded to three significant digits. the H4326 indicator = 17.3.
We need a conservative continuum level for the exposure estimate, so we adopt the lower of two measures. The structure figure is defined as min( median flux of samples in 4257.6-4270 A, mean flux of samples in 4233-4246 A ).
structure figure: 18.5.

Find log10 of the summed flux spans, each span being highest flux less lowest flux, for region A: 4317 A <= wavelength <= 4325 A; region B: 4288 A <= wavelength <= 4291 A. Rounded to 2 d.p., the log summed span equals 0.97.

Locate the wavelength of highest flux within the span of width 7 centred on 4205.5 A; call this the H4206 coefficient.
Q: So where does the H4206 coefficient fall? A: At 4206.39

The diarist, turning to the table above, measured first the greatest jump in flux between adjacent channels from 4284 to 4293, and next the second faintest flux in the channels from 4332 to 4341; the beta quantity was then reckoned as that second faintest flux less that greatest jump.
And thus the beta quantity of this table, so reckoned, 13.7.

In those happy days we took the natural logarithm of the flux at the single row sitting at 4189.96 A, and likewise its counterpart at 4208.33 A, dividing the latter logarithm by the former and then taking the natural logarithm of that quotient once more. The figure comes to 0.11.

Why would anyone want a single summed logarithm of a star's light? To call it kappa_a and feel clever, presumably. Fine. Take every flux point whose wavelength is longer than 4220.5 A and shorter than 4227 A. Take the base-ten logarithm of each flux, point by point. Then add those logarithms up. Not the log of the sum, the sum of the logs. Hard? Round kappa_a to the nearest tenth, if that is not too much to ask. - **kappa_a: 8.0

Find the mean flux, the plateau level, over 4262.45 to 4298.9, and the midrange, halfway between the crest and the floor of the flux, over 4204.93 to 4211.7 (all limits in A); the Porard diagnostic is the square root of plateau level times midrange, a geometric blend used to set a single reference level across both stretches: 17.2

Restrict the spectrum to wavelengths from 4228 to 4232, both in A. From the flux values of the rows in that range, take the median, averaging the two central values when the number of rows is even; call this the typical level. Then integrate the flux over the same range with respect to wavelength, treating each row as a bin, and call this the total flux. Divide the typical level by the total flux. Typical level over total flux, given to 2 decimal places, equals 0.26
